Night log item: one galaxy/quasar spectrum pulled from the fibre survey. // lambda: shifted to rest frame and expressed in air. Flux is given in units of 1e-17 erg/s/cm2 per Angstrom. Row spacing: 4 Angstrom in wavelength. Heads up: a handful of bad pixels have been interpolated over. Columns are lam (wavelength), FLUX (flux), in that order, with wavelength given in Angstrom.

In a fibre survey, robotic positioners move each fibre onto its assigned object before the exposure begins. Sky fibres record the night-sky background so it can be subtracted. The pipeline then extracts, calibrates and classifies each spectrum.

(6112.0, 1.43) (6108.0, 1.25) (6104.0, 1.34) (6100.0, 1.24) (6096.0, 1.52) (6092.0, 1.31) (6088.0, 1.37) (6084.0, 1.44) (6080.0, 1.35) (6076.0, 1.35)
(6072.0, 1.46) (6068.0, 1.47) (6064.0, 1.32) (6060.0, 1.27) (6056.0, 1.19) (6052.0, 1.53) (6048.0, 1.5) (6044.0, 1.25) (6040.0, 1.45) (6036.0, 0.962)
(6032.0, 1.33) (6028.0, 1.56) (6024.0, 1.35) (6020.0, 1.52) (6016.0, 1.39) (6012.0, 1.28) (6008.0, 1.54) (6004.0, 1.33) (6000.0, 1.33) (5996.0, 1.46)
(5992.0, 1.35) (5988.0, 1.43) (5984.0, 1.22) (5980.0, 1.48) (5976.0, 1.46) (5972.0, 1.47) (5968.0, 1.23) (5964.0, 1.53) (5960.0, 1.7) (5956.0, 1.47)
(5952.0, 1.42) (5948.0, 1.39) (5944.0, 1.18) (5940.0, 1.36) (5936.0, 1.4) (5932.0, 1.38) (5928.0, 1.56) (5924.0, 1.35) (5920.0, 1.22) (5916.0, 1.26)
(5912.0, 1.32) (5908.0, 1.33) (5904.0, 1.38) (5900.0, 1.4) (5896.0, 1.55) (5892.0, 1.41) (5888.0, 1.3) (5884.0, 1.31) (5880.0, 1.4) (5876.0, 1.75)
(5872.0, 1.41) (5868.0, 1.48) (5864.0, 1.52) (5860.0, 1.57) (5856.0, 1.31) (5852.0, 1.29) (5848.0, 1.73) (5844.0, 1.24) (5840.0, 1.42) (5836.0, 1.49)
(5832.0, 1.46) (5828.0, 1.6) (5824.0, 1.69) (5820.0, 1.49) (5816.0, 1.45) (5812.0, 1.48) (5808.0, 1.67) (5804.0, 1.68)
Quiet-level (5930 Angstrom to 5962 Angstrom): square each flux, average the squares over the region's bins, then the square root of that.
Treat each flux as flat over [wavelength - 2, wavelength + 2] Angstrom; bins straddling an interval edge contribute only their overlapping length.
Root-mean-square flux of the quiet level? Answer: 1.42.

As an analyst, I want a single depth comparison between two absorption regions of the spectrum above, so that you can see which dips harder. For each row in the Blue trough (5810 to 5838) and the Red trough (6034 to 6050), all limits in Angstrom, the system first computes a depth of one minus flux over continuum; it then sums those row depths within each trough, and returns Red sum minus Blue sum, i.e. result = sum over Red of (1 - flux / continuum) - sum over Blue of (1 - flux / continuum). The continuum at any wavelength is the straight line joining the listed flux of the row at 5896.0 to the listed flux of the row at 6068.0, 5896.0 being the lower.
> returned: 0.2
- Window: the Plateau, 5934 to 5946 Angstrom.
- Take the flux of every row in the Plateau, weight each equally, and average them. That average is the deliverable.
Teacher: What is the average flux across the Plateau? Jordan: 1.31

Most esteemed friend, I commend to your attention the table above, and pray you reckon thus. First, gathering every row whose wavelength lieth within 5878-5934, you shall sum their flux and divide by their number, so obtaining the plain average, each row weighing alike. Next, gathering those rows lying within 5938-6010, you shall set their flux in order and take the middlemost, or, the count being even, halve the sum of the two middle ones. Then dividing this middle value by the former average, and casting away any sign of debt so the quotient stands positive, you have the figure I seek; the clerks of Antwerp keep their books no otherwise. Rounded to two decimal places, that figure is 1.04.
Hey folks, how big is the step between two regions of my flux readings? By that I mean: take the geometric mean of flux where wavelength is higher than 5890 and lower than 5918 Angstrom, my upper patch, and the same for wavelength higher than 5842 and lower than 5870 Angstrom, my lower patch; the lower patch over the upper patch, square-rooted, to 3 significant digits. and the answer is 1.02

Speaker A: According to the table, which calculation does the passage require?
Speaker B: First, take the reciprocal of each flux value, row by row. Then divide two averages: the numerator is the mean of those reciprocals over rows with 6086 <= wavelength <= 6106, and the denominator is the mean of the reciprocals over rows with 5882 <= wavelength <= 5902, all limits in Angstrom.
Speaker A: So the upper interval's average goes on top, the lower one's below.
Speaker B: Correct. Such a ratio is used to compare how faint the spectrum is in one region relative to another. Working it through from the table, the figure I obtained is 1.03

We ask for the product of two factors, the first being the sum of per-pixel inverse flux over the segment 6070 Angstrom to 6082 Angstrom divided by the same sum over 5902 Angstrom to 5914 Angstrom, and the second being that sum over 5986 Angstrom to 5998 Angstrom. 2.06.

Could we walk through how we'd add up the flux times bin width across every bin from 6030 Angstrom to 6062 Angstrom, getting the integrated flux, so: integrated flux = 41.9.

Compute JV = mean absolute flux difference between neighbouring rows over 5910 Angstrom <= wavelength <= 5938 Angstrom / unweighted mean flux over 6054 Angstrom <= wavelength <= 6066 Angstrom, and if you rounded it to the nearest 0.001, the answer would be 0.085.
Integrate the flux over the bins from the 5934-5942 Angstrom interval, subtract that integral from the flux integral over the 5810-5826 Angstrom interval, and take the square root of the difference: 3.7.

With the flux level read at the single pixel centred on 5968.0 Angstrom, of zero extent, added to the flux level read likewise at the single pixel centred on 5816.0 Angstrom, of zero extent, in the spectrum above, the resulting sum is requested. 2.7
